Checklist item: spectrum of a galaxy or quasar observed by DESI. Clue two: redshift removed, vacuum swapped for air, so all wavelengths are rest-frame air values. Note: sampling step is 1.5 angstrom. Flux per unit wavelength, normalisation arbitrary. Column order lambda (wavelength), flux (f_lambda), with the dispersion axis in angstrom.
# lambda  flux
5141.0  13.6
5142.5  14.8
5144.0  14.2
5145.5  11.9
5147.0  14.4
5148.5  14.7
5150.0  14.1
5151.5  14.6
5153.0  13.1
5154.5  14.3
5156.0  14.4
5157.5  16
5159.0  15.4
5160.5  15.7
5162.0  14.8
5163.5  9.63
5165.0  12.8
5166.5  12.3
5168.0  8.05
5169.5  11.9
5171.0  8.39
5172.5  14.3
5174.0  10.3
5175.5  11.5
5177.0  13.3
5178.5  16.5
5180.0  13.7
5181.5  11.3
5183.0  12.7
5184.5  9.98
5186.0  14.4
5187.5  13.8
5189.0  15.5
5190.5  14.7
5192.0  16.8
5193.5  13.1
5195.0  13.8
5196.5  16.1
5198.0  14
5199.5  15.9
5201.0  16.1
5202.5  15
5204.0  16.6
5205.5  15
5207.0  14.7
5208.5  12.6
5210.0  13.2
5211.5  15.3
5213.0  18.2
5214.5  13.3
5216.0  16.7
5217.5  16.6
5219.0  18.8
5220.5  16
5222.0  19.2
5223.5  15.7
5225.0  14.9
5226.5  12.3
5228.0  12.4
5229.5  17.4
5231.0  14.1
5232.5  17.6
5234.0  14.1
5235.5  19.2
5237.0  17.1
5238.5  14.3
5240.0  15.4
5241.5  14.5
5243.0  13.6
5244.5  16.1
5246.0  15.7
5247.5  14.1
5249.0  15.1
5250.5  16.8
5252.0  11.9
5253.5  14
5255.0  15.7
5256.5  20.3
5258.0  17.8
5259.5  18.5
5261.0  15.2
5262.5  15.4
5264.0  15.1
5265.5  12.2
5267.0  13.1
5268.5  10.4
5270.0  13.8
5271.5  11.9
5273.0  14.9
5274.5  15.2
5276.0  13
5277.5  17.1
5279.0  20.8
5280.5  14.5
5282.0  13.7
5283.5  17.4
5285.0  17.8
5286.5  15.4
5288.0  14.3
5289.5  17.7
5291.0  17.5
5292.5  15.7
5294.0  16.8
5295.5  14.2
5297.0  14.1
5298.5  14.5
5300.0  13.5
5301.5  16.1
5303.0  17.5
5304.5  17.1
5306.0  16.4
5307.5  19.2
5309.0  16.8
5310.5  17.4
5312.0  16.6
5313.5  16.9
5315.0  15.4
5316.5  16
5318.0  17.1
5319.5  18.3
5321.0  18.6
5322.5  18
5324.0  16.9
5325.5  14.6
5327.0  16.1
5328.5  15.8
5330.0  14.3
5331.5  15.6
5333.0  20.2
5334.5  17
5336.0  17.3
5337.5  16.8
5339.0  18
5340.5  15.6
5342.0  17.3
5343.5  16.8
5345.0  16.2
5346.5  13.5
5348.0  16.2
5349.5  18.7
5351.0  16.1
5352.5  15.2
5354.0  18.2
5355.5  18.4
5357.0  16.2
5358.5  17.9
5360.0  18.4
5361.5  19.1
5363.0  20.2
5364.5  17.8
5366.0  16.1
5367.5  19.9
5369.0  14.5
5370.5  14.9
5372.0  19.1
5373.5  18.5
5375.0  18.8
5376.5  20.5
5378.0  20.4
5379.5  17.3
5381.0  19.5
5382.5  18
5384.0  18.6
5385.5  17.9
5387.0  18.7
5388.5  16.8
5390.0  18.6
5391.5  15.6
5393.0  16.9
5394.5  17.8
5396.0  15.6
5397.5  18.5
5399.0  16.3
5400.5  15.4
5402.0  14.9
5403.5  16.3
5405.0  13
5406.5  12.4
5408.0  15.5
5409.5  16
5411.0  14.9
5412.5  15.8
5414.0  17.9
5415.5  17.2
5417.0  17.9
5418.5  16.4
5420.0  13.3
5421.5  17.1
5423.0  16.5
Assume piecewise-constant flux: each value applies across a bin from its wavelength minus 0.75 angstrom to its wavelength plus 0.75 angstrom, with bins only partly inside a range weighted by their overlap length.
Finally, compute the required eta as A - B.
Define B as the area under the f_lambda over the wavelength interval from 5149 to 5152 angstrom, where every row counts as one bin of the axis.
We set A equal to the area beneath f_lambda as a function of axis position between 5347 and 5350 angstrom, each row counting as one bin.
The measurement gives 8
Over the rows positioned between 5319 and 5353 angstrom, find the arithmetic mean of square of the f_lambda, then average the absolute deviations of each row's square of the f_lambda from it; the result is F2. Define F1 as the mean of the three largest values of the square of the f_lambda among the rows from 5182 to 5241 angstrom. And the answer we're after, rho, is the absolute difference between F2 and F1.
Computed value 323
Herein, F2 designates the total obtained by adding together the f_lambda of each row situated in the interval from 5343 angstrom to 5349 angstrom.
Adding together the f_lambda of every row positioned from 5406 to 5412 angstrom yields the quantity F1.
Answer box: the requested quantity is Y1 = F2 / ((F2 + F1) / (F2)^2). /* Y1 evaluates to 2029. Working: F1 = 59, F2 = 63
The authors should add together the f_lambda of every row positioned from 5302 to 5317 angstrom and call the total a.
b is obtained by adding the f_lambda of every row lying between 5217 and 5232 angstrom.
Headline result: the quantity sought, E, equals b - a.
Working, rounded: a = 169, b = 157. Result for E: -12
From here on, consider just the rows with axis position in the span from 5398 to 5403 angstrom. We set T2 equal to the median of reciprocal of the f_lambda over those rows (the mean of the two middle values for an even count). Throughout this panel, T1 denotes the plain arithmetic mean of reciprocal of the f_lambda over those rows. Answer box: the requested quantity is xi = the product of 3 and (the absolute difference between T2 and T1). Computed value 0.0014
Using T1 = 0.064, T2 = 0.065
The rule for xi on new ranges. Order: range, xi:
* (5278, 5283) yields 0.0169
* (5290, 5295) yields 0.0018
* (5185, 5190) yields 0.0019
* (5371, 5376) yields 0.0000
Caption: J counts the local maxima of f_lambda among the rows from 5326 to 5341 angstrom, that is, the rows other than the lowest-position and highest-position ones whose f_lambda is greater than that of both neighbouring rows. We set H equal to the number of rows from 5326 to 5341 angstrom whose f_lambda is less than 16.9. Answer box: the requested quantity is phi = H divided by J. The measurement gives 2.00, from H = 6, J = 3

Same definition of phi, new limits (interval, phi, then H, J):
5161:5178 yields 3.67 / 11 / 3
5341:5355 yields 6.00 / 6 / 1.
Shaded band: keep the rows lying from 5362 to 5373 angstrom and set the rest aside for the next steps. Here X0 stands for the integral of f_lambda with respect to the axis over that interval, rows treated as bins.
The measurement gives 193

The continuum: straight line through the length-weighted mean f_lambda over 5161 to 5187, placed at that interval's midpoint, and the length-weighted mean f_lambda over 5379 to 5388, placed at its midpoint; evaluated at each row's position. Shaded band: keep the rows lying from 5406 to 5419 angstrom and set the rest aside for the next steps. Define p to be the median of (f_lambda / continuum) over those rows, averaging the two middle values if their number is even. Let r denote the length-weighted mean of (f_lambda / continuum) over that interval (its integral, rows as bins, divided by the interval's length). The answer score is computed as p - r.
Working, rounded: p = 0.84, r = 0.84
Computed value 0.001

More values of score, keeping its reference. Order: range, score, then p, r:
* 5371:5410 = 0.023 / 0.95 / 0.93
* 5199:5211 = 0.011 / 1.15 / 1.14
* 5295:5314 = 0.012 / 1.02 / 1.01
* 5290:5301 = -0.054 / 0.92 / 0.97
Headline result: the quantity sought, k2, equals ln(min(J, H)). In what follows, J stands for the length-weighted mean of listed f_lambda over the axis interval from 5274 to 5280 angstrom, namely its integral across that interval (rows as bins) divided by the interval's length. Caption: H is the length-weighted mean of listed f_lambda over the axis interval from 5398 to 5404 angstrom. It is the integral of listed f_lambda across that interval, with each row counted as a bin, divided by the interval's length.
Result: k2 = 2.76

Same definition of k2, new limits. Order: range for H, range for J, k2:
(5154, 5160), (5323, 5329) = 2.71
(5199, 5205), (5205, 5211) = 2.63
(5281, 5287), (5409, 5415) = 2.77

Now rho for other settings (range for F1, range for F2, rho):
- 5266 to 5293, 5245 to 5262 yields 296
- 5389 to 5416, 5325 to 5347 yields 296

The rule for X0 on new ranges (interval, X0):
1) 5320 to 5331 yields 180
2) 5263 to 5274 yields 145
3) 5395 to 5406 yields 173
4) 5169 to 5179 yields 122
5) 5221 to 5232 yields 167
